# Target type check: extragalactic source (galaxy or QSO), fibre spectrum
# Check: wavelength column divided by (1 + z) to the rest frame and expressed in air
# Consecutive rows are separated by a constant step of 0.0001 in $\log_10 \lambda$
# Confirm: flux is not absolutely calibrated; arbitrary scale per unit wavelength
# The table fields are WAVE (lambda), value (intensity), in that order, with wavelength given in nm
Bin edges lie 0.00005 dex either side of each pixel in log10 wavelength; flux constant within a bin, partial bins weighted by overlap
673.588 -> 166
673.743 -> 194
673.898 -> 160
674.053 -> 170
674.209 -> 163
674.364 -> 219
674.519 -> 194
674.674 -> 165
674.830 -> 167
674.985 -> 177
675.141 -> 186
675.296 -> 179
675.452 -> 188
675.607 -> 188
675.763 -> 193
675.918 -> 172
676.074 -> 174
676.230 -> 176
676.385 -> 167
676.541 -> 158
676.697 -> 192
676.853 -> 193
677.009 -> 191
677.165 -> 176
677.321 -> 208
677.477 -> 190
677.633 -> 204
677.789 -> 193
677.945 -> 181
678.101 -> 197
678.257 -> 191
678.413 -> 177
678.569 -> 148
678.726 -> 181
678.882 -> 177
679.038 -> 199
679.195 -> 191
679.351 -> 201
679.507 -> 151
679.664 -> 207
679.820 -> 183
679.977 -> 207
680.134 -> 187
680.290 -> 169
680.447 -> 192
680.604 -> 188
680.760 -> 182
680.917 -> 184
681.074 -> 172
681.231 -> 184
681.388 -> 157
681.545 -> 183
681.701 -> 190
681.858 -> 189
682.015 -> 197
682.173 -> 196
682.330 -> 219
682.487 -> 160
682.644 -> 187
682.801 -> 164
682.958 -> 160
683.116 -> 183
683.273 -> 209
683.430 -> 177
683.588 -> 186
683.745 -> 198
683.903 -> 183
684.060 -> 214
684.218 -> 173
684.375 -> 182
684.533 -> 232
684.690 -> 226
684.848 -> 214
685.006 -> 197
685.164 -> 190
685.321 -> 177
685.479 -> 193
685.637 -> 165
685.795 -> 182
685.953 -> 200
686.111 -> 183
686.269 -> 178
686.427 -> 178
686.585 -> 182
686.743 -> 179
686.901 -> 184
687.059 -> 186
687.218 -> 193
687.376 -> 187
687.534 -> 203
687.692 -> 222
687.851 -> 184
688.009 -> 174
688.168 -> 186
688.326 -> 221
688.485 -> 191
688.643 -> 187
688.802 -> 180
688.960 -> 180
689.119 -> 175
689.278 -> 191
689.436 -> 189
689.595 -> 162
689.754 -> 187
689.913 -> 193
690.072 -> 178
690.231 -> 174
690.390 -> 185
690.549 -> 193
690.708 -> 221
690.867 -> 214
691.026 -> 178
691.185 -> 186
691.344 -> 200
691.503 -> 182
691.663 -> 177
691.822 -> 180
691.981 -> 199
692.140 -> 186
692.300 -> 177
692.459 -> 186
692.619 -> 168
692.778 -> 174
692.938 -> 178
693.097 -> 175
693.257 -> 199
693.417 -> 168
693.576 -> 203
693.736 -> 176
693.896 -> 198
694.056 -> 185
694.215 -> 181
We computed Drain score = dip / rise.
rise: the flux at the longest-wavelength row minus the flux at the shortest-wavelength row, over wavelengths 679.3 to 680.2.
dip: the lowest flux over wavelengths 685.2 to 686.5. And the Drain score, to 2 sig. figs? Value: -12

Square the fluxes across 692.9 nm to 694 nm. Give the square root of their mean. 186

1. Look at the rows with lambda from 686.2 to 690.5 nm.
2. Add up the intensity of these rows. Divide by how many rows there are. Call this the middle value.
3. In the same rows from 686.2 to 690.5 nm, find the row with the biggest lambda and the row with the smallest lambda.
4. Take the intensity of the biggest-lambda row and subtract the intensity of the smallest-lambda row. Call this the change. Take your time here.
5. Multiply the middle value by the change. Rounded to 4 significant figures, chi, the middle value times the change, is 1304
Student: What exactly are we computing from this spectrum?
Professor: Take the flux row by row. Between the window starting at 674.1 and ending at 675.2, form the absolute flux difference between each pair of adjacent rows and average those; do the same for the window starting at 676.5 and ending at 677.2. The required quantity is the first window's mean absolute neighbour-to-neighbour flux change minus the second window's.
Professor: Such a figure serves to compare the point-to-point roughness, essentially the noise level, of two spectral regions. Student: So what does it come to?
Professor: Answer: 9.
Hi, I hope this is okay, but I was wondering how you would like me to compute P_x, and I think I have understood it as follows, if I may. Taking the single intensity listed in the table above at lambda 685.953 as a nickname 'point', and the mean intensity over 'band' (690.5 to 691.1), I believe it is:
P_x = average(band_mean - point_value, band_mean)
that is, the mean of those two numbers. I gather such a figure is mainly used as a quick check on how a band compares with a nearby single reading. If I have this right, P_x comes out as 102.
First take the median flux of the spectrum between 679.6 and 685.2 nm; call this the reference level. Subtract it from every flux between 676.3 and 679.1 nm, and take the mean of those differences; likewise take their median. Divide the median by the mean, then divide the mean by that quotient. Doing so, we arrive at 2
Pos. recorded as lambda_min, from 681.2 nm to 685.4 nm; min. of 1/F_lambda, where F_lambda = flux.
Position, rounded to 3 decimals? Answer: 684.533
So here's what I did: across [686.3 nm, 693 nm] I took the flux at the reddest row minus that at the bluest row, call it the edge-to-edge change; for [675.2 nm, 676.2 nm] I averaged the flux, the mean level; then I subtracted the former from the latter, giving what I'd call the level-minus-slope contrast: 182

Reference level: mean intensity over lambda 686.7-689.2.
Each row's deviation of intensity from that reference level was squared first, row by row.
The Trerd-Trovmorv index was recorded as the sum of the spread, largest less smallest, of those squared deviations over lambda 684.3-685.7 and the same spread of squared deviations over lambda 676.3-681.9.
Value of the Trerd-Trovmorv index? 3528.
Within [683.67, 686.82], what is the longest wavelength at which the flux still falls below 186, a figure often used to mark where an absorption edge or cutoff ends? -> 686.743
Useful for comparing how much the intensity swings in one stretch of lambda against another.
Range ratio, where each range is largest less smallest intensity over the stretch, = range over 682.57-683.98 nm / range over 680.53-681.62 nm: 1.58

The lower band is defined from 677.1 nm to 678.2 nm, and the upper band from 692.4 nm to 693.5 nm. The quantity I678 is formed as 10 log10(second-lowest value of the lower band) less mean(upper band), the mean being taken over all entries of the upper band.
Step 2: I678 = -156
